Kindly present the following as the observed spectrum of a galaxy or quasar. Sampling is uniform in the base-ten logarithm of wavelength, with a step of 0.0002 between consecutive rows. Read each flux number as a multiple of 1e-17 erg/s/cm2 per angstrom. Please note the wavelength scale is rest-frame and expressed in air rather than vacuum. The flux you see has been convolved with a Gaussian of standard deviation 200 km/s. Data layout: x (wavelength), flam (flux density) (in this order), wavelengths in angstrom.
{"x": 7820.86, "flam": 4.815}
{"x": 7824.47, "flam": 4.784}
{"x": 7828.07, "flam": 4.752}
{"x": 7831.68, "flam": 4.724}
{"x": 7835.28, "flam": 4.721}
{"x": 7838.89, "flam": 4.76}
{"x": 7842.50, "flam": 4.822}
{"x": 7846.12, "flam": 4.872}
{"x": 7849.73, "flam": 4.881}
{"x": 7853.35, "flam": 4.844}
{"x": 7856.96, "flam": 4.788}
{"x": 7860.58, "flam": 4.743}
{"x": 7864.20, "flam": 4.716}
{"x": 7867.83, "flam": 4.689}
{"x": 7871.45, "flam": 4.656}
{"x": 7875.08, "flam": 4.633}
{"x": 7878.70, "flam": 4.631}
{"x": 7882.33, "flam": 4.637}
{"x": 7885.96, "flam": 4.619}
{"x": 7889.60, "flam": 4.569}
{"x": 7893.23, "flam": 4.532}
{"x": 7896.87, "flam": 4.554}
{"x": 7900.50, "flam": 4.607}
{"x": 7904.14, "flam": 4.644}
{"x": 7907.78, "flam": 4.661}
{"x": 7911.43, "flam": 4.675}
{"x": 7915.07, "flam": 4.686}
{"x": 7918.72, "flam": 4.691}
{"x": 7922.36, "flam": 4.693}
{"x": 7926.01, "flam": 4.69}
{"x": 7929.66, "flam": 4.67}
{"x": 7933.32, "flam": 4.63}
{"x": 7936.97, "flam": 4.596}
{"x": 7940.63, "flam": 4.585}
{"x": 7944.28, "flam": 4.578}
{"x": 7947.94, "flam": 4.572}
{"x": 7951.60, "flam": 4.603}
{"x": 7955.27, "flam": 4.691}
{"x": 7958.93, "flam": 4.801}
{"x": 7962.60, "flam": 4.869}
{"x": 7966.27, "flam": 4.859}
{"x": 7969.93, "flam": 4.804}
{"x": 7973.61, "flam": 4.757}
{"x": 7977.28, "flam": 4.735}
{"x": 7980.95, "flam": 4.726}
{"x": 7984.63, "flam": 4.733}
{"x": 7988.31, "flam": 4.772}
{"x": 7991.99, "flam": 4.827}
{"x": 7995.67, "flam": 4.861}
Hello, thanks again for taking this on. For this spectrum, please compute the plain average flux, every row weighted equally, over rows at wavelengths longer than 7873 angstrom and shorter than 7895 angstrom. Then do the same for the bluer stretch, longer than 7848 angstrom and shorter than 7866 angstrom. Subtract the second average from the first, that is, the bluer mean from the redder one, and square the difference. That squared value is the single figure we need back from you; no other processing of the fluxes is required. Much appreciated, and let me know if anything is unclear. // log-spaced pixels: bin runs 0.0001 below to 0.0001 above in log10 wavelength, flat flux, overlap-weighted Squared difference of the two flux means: 0.036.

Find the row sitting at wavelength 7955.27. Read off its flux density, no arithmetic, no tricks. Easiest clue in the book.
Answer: 4.691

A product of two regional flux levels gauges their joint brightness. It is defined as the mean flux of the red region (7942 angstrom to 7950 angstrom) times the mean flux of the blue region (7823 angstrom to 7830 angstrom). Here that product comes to 21.8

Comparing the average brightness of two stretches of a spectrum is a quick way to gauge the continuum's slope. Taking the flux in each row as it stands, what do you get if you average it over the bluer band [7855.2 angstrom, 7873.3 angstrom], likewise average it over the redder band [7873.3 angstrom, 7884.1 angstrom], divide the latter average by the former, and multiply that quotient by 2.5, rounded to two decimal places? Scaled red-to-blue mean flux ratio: 2.46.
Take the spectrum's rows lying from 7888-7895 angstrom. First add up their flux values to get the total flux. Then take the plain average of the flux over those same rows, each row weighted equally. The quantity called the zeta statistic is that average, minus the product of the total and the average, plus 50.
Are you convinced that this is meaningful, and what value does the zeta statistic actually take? 13.1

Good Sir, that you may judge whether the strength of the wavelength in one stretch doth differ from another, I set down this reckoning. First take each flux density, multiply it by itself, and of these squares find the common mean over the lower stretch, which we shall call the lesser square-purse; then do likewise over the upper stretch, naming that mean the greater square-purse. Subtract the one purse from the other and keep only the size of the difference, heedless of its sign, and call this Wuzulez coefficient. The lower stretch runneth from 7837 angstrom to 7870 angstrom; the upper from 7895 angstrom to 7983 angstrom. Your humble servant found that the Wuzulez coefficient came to 1.0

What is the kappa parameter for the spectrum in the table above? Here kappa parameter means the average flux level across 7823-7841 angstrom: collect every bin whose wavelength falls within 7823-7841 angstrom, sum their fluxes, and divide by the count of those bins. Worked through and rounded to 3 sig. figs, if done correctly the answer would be 4.75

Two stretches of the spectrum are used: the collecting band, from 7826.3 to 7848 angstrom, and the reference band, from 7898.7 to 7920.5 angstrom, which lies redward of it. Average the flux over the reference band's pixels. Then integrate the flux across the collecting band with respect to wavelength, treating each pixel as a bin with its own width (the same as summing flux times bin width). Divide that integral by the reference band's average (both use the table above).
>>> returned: 22.2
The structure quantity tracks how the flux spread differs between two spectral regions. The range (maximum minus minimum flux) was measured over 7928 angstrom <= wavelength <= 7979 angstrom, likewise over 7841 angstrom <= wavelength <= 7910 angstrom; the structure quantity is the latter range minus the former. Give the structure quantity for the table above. 0.05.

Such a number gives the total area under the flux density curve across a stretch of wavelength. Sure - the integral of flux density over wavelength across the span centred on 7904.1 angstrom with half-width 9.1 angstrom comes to 84.2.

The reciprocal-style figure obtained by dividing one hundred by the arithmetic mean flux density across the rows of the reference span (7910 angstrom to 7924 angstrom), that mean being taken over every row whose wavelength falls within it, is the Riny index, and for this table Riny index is 21.3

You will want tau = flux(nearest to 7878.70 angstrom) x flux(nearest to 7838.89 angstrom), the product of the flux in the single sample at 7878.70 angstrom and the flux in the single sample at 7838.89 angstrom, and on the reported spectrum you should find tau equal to 22.04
